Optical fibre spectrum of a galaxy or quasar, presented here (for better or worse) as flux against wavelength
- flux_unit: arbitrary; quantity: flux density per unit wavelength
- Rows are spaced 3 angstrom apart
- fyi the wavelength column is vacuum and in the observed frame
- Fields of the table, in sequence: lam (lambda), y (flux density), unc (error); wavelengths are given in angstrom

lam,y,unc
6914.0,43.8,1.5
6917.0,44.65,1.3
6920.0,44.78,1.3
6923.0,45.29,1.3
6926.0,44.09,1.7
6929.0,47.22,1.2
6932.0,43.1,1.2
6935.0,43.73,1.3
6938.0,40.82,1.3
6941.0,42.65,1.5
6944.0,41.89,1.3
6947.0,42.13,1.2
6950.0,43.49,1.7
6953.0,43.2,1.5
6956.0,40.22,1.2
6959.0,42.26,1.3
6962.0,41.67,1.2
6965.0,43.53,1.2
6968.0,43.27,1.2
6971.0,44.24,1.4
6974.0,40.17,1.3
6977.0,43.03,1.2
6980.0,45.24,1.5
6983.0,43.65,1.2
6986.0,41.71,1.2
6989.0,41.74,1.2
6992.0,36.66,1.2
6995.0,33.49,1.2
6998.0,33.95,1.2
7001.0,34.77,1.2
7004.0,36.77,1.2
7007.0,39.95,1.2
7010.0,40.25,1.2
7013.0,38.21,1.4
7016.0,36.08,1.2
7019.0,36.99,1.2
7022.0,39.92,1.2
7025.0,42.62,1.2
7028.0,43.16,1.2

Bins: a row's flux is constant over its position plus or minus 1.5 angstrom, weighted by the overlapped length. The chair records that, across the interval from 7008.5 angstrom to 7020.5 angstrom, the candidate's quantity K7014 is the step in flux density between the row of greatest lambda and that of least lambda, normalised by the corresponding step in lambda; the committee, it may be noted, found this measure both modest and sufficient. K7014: -0.36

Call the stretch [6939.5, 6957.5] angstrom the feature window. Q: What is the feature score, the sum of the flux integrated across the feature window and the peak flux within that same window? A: 804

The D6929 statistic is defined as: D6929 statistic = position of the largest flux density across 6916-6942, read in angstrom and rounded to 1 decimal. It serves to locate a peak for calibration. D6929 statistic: 6929.0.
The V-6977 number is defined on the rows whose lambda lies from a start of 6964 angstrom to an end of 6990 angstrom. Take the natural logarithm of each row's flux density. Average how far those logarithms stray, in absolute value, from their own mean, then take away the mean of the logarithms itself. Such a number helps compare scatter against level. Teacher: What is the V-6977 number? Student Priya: -3.732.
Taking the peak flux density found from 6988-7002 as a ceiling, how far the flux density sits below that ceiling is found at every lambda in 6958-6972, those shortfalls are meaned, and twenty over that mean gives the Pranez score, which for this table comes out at -16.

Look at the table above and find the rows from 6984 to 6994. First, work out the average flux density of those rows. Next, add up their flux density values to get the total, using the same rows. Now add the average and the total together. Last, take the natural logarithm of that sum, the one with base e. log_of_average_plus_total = 5.08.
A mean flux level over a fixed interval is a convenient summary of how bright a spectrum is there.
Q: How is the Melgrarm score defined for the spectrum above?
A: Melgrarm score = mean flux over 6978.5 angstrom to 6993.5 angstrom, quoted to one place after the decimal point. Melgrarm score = 41.8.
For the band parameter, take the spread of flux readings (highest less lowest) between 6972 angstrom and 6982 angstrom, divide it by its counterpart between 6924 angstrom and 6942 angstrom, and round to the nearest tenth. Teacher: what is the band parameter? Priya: 0.8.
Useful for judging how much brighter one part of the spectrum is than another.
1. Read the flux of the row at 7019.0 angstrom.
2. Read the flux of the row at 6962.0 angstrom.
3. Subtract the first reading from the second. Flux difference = 4.7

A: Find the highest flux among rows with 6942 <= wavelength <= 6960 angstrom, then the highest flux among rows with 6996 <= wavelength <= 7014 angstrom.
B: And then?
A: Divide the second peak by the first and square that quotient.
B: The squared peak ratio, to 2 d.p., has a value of 0.86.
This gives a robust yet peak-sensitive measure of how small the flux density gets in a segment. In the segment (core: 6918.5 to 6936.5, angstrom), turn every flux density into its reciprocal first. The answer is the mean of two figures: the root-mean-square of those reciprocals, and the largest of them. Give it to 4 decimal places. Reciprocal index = 0.0228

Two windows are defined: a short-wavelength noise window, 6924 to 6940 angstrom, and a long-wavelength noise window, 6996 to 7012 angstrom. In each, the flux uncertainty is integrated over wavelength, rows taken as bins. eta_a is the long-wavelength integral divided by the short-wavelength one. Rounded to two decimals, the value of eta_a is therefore 0.90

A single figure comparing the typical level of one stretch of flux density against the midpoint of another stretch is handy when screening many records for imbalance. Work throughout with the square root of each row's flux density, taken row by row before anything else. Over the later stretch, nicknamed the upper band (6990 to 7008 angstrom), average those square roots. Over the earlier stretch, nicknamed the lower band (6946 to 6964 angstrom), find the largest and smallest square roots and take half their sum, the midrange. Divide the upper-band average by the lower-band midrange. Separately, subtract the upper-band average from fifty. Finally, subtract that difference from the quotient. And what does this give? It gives -43.1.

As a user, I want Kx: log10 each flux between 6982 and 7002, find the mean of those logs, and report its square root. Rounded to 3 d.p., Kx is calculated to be 1.256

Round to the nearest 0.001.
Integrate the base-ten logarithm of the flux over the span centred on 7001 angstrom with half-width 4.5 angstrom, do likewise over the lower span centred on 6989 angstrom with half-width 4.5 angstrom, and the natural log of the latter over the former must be 0.035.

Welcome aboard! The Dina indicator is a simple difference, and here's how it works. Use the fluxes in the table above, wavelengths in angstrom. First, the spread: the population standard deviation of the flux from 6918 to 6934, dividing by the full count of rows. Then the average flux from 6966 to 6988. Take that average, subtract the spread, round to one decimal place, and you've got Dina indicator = 41.7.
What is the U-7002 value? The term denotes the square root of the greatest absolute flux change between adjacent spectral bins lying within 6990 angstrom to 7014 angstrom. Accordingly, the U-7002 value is 1.78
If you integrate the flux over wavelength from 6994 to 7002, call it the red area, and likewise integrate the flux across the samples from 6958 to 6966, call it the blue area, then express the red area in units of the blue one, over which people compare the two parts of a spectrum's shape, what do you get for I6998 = 0.8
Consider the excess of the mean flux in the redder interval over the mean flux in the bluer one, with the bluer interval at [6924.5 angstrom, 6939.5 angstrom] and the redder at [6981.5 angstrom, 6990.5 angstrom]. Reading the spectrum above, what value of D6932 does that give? -1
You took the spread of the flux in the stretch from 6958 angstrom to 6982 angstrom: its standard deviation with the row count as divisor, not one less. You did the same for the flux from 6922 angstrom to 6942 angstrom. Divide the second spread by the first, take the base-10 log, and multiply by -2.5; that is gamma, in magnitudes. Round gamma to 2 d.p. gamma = -0.27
